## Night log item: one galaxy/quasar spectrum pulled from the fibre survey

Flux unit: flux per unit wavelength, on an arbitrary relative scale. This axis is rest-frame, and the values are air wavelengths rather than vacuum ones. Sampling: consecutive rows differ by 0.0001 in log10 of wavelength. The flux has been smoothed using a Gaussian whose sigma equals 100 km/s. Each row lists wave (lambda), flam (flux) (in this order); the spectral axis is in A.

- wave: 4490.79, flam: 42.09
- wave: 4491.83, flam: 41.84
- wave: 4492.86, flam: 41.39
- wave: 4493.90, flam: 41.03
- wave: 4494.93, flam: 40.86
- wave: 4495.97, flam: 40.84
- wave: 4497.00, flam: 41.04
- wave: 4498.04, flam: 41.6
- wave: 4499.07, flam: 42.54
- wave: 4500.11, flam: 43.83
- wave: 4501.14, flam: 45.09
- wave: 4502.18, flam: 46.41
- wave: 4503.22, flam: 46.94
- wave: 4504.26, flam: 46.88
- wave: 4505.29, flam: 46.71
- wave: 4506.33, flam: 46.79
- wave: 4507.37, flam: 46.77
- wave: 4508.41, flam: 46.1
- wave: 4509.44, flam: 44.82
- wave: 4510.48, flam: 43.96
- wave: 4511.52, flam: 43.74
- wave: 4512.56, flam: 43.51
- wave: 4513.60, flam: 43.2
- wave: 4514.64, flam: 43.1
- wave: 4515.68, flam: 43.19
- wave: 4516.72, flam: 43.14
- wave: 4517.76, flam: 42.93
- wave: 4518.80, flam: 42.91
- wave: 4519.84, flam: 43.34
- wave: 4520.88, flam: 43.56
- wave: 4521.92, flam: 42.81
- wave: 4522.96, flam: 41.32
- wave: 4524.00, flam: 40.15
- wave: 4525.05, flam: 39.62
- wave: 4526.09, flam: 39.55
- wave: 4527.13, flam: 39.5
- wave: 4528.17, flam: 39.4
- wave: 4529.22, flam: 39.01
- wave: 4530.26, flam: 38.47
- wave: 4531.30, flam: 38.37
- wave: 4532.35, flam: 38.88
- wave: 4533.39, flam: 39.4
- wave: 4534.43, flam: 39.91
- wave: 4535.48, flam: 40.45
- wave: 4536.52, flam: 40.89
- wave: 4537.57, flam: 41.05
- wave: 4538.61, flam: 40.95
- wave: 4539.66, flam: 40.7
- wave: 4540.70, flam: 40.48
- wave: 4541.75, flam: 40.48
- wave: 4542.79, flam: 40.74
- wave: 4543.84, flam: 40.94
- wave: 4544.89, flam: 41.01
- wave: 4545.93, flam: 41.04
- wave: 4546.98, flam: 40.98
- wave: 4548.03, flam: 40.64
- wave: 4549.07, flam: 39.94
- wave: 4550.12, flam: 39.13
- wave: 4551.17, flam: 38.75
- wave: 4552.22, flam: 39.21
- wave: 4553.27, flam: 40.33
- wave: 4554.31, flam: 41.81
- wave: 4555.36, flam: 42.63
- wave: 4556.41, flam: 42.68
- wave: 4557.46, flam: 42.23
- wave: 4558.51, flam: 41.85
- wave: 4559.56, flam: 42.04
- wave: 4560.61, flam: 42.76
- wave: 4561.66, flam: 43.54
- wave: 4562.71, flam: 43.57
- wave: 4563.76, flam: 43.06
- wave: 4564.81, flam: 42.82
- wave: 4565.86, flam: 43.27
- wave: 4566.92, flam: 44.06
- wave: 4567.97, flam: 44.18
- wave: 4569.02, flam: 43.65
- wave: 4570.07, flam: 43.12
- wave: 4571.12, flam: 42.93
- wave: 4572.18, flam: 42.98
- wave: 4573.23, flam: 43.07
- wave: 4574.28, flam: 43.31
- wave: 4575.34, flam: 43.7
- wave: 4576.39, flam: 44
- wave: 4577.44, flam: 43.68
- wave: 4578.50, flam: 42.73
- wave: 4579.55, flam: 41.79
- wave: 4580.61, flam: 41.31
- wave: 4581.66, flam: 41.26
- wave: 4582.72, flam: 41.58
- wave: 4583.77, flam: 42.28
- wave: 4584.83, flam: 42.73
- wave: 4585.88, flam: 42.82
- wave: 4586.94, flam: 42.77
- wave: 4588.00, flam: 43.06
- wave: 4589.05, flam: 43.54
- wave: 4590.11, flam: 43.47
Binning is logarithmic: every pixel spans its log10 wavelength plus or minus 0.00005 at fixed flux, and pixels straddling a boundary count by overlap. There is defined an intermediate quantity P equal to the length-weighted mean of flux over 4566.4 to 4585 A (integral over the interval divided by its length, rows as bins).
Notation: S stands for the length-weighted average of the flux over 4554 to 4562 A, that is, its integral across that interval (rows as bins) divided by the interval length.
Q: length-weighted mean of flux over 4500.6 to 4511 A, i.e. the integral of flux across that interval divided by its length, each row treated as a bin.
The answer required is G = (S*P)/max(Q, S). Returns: 39.5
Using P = 43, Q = 46.1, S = 42.4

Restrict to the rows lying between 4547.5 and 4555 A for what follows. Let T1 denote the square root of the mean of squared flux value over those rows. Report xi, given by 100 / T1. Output 2.50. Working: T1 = 40.0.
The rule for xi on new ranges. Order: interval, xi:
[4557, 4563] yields 2.34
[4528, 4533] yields 2.58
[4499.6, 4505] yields 2.18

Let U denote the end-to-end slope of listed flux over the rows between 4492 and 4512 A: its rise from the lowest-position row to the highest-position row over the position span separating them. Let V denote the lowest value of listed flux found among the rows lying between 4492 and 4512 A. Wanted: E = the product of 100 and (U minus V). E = -4071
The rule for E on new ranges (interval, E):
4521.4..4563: -3835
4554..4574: -4174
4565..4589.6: -4125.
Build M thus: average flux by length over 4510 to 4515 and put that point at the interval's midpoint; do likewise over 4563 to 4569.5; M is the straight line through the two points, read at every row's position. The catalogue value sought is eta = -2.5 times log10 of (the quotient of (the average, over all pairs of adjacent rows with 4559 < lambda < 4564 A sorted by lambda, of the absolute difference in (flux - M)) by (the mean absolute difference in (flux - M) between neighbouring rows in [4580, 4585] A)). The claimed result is -0.32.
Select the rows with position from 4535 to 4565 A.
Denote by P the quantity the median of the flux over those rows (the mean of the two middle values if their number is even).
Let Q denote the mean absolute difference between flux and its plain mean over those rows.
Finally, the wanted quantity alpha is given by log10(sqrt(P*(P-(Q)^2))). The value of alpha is 1.61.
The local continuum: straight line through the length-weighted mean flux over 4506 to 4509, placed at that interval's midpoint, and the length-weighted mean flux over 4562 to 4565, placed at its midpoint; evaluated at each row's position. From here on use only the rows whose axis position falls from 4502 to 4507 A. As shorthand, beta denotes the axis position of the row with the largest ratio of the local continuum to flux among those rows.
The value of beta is 4502.18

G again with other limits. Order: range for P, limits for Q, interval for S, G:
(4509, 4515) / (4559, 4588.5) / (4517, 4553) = 41.2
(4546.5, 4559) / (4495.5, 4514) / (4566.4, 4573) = 39.9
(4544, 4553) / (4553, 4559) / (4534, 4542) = 38.7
